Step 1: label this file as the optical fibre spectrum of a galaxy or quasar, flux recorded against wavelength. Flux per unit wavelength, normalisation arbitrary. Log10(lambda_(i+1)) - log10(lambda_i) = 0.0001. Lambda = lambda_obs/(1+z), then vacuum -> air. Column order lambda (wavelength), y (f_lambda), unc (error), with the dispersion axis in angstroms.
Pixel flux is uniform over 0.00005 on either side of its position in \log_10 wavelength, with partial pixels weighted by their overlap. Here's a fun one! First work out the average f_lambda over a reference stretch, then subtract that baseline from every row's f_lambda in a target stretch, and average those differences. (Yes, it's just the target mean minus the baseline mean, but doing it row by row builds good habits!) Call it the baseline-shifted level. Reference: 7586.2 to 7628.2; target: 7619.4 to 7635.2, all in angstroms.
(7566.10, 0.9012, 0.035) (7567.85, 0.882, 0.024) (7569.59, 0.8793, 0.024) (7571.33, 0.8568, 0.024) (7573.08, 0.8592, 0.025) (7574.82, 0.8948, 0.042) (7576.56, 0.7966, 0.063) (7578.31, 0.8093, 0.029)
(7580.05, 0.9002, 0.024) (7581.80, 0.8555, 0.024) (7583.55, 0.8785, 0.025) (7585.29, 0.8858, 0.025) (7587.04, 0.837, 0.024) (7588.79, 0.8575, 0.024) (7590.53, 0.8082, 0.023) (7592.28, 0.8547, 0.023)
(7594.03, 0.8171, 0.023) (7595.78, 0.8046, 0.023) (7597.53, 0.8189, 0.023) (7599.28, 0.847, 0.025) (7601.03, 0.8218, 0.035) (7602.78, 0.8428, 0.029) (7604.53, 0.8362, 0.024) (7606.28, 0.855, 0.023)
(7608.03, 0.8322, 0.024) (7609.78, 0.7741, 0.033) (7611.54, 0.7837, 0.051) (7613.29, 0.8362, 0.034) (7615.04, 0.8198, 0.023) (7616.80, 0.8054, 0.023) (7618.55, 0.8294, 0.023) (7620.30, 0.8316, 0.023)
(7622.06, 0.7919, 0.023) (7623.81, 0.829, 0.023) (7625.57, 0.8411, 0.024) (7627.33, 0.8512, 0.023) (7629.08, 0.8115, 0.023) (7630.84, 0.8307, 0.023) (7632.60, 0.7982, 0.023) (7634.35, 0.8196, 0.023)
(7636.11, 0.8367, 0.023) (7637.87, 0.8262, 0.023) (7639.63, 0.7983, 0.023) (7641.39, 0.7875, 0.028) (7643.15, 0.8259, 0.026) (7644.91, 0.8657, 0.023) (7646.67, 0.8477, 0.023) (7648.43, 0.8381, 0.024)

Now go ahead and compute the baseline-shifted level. -0.0033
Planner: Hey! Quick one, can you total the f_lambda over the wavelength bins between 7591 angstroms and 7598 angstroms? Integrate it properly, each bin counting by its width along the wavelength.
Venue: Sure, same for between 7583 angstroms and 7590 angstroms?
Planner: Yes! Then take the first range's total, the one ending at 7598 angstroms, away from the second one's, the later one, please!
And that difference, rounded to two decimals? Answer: 0.28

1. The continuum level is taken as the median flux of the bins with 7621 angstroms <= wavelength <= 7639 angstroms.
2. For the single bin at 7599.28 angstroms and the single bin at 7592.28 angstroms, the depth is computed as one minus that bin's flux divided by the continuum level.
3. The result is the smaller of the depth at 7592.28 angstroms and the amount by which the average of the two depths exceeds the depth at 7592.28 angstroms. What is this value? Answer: -0.033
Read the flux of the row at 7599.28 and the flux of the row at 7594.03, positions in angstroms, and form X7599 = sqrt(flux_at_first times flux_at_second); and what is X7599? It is 0.832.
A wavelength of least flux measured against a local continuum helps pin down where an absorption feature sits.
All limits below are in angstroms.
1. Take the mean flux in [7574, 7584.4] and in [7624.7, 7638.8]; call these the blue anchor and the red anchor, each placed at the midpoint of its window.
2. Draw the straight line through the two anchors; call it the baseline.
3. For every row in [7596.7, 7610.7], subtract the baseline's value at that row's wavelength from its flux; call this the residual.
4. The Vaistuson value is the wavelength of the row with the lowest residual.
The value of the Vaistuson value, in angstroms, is 7609.78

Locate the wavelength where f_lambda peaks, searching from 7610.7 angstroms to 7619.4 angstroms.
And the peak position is 7613.29 angstroms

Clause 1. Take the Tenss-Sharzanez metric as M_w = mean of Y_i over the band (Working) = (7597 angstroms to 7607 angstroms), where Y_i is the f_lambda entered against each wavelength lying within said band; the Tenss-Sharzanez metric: 0.837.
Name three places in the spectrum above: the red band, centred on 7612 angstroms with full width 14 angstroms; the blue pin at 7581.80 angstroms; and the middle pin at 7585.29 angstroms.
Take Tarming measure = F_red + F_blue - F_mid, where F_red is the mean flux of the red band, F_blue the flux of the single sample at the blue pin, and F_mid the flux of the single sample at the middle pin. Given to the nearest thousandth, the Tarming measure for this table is 0.787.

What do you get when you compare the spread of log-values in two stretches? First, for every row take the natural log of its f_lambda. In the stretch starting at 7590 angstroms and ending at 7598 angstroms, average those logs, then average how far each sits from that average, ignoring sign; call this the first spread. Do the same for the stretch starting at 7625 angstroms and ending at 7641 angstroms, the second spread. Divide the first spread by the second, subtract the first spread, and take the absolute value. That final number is 0.88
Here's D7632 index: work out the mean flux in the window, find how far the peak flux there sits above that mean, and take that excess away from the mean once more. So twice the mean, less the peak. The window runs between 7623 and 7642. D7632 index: 0.791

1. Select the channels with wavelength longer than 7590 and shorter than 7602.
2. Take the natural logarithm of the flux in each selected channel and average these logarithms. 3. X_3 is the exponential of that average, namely 0.824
